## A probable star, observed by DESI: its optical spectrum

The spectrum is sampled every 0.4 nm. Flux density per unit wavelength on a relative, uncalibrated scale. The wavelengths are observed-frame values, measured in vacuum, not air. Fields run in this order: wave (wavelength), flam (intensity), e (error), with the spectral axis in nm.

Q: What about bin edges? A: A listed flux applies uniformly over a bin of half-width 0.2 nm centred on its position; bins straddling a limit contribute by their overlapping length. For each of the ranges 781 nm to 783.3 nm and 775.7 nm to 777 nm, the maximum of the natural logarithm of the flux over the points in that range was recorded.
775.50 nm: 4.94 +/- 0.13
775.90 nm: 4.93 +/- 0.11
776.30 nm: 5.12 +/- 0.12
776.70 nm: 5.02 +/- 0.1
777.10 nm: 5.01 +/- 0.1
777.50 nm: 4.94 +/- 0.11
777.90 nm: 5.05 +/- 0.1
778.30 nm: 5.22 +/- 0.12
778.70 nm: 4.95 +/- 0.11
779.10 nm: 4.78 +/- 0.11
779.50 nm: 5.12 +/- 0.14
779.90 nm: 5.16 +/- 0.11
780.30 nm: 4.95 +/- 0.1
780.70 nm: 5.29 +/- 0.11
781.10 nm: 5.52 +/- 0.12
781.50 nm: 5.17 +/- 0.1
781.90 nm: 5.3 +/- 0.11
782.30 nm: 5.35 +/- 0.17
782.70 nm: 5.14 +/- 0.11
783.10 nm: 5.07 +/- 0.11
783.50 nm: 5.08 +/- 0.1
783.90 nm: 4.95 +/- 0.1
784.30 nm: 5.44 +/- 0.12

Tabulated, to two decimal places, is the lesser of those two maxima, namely 1.63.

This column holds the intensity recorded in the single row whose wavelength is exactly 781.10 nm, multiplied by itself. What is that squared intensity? 30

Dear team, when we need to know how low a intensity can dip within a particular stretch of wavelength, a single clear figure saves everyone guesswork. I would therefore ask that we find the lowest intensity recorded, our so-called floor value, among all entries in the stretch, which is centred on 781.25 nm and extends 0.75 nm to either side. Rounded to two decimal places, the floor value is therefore 5.17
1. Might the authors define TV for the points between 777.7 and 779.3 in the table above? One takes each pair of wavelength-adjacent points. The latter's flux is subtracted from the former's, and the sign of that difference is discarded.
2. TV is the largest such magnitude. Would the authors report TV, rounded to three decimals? 0.270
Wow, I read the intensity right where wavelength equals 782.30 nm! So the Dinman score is 5.35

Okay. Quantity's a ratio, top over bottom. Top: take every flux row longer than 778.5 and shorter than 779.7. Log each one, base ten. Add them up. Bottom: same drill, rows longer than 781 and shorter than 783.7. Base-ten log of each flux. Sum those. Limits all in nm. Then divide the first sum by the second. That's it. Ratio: 0.41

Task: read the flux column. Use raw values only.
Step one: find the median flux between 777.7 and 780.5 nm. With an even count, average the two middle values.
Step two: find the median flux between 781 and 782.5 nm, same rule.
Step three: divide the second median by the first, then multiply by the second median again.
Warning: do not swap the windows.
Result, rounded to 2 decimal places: 5.61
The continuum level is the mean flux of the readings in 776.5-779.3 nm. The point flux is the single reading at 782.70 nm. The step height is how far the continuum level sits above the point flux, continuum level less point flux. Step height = -0.1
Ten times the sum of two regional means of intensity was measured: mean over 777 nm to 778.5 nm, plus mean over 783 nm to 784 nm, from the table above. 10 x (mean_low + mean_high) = 101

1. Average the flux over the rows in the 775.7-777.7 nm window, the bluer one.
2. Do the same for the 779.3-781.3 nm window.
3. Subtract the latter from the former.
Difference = -0.20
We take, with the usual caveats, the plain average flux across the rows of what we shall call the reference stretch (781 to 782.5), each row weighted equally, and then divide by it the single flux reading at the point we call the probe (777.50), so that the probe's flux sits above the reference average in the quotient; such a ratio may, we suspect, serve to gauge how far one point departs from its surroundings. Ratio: 0.93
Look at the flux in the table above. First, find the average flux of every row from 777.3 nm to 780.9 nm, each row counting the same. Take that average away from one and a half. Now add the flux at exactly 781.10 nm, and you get 2.0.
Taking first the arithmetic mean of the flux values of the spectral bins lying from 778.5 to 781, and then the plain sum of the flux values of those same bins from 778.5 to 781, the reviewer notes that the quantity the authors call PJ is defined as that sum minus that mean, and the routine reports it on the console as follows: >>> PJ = 25.2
